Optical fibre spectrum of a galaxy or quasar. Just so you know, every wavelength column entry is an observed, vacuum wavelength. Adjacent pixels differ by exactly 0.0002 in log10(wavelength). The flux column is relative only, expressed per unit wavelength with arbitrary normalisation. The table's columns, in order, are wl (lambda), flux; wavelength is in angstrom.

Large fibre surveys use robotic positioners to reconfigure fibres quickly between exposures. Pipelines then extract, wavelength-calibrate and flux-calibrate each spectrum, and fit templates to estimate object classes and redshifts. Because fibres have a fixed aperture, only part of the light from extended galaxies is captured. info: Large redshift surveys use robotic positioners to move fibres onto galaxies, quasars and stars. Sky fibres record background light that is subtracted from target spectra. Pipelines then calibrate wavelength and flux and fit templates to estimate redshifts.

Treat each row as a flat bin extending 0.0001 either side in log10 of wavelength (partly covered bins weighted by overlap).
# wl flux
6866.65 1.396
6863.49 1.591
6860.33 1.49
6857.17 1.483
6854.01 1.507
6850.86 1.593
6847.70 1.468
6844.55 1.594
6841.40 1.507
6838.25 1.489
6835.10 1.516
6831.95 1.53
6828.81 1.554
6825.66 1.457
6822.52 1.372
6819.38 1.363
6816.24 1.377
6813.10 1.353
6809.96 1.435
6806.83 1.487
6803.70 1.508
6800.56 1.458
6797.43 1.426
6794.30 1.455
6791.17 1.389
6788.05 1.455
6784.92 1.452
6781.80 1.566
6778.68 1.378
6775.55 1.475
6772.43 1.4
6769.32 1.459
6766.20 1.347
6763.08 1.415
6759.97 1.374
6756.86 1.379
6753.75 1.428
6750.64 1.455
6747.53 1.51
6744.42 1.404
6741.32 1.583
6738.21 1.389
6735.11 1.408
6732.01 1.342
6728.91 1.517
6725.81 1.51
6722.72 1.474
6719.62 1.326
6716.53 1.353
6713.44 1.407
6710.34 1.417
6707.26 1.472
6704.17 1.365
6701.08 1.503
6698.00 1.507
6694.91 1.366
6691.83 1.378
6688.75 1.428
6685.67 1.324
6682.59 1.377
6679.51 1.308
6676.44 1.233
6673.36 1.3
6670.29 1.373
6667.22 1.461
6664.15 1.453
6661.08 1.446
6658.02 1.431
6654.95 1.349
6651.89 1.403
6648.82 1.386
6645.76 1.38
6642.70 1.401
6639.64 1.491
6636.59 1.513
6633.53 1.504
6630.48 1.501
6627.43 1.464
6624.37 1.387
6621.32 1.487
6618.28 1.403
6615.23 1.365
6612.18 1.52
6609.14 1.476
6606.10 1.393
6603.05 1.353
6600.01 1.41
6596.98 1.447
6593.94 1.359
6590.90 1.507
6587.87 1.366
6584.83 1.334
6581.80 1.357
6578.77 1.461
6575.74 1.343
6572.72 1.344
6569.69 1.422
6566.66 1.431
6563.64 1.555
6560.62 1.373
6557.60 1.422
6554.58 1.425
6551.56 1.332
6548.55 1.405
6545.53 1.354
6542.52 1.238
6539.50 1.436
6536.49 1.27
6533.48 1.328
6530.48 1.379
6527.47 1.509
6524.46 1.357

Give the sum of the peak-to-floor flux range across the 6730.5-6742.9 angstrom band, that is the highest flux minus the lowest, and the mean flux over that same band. 1.67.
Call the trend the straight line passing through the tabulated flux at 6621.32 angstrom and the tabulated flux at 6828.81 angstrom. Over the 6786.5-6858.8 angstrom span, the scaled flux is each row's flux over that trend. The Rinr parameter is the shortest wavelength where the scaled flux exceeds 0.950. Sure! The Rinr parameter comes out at 6803.70 angstrom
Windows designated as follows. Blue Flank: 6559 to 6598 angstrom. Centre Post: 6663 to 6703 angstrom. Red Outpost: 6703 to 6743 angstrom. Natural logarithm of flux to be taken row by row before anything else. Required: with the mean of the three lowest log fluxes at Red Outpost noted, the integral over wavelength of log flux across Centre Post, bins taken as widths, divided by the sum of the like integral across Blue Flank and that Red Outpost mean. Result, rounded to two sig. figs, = 0.95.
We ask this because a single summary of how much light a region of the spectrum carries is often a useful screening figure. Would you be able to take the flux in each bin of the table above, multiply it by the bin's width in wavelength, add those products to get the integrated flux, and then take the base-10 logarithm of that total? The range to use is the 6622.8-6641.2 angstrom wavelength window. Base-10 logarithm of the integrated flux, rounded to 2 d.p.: 1.43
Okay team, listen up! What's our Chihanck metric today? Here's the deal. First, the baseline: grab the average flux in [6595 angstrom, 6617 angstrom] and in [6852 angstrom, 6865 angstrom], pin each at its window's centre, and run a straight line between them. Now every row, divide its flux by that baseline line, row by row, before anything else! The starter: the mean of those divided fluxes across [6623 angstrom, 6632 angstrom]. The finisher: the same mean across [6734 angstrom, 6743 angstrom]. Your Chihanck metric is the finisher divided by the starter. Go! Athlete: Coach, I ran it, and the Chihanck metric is 0.978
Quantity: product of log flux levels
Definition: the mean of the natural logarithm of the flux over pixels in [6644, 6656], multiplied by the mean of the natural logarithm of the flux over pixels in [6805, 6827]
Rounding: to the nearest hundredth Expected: 0.11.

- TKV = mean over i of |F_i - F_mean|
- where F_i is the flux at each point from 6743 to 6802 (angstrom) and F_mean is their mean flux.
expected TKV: 0.041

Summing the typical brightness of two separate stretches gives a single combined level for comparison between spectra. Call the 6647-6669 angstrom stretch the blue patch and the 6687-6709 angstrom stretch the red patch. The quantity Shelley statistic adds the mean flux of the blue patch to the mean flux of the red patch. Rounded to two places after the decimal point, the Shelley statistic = 2.85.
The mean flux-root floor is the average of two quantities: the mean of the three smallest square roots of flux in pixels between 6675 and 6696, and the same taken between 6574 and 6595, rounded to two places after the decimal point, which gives 1.15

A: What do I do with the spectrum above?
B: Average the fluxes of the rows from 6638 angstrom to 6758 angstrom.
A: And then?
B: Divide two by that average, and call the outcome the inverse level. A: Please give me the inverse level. 1.417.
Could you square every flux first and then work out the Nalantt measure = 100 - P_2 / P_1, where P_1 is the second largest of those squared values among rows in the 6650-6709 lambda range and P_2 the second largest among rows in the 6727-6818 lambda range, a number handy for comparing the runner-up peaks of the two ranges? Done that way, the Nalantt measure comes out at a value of 98.9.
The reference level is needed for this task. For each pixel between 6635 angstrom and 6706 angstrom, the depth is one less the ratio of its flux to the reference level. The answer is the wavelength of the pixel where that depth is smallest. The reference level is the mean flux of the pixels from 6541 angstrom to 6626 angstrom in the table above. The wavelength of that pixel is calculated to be 6636.59 angstrom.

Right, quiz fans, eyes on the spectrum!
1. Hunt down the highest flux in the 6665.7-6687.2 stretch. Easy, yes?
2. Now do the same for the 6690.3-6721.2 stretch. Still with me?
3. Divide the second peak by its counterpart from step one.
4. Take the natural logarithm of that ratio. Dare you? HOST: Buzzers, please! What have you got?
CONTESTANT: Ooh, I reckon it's 0.03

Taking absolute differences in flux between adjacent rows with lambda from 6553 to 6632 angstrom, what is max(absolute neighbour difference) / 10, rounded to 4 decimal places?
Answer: 0.0182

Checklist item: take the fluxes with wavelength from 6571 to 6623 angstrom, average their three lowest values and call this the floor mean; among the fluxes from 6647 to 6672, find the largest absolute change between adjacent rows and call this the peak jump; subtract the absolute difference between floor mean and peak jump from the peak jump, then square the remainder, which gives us 1.36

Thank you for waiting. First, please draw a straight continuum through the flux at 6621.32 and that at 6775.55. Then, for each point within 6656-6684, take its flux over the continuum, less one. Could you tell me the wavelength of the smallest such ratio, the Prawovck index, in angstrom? 6676.44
